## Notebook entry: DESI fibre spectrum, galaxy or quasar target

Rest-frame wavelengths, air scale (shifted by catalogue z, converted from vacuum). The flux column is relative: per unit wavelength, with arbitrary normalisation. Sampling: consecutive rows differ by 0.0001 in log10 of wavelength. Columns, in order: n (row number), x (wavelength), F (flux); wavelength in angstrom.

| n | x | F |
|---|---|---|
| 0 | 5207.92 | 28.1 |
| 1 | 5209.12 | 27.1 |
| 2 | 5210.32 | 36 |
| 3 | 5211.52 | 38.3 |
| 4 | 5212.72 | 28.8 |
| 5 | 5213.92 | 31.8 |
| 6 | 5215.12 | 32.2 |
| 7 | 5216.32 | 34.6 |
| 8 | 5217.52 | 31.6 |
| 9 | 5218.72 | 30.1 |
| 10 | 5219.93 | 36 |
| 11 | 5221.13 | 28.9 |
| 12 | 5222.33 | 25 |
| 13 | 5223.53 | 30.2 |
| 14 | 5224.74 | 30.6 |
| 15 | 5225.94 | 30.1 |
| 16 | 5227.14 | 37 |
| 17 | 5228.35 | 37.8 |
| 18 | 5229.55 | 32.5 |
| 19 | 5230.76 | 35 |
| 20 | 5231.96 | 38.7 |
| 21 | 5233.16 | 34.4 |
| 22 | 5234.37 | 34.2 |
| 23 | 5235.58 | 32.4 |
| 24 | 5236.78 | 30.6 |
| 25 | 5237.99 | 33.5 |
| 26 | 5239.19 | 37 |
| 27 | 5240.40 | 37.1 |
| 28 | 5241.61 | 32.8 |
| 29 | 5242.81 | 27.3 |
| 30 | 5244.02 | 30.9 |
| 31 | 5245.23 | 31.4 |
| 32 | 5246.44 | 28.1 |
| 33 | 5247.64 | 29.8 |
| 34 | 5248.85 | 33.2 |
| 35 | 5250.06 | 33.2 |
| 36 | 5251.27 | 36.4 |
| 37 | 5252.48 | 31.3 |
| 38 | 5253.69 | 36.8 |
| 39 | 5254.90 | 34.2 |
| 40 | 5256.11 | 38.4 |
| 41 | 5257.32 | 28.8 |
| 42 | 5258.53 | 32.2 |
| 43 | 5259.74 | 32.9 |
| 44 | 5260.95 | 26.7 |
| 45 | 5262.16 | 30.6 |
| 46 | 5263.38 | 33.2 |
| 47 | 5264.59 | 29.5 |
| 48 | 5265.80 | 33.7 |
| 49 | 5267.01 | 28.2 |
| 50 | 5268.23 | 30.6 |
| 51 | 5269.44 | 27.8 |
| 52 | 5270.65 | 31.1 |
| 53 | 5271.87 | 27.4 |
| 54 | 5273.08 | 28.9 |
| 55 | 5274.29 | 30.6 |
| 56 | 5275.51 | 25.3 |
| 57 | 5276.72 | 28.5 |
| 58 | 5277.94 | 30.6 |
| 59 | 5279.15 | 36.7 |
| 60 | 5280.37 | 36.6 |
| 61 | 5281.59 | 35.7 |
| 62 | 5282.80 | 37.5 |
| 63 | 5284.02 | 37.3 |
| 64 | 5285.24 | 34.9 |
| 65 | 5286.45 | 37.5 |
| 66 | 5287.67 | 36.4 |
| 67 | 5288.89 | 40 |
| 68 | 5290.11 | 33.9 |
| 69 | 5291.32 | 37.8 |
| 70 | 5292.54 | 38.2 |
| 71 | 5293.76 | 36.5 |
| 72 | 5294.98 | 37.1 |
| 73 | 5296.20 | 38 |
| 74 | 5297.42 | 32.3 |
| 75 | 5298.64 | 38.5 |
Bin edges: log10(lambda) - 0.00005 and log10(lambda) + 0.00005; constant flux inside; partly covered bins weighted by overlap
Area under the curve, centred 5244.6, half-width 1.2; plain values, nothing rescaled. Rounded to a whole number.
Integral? 75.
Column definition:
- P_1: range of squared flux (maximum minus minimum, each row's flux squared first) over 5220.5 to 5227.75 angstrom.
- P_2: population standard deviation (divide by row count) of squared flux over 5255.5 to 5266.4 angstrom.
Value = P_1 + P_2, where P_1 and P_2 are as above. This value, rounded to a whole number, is 952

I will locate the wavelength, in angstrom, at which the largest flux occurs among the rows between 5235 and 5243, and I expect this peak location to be 5240.40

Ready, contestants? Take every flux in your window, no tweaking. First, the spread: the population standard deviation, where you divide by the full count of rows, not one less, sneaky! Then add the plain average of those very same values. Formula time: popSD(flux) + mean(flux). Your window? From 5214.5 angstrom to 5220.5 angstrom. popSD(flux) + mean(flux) 35.0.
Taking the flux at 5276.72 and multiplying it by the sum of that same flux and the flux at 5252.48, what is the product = 1704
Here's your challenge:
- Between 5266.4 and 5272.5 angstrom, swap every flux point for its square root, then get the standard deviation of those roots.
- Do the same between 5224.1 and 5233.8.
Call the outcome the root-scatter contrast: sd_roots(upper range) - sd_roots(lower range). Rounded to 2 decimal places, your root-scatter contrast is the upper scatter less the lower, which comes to -0.12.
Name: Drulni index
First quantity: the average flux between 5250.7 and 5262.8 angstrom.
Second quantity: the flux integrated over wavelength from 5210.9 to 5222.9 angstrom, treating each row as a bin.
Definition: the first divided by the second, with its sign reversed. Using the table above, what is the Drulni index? -0.0861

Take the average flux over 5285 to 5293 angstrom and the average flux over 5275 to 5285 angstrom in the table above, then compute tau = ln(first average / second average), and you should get 0.10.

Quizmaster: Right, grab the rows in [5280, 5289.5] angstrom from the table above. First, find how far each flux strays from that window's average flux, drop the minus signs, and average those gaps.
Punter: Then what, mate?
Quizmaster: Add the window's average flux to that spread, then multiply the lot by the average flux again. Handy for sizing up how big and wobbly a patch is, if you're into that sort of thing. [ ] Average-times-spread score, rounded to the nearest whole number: 1408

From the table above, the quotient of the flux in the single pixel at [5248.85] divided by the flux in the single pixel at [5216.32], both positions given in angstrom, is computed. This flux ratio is 0.96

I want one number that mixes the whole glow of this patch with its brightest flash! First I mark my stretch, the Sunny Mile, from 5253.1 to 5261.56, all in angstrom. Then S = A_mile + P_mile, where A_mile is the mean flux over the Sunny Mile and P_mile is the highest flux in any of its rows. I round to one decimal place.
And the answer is 71.3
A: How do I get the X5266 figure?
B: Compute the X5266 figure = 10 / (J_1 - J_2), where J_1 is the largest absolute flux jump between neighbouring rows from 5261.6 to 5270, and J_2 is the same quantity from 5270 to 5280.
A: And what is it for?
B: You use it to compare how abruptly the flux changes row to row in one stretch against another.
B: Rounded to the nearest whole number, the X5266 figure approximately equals -17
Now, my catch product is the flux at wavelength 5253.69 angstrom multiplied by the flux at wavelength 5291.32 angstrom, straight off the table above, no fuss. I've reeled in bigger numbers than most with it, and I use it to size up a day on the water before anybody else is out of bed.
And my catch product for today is 1391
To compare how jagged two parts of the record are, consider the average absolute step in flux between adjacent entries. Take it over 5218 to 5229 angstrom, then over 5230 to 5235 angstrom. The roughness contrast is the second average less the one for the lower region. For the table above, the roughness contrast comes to -1.1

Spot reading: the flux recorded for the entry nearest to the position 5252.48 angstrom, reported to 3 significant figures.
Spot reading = 31.3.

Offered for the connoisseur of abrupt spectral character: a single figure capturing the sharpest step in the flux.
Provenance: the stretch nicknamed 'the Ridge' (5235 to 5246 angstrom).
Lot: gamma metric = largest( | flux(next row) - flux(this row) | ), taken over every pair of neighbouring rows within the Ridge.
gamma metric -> 5.5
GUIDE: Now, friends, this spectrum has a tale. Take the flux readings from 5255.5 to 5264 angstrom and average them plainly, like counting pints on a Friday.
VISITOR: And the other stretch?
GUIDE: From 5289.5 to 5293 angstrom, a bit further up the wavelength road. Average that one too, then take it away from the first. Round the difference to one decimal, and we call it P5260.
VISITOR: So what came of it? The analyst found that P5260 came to -4.8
